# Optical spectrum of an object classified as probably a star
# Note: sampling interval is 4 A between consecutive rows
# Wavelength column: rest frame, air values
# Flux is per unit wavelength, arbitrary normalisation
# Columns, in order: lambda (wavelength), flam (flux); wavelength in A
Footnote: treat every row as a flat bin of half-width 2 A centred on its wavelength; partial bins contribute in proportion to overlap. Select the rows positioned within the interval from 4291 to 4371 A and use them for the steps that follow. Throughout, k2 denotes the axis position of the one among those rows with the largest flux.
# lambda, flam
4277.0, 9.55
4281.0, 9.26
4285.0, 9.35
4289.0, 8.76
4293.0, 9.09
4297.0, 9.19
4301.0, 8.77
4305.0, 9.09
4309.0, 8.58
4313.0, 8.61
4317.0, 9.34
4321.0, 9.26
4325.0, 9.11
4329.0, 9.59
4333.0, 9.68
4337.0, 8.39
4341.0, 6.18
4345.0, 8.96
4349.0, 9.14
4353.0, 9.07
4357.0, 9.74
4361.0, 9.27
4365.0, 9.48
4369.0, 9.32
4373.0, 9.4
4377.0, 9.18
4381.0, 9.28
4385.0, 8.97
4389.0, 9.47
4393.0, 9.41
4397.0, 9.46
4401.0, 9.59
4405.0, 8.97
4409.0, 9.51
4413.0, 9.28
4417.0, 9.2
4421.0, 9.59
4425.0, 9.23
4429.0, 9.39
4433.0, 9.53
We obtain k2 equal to 4357.0 A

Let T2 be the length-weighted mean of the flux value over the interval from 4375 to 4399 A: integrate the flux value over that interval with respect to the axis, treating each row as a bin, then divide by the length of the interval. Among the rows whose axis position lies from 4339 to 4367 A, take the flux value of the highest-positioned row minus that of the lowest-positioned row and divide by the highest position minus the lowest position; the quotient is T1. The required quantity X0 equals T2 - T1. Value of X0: 9.16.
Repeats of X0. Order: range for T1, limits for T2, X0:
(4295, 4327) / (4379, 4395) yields 9.29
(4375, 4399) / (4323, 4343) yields 8.58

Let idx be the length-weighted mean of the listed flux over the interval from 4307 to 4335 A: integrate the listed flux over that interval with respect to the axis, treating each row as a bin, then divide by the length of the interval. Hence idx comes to 9.17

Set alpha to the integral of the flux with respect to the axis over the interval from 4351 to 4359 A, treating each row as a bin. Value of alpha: 75.2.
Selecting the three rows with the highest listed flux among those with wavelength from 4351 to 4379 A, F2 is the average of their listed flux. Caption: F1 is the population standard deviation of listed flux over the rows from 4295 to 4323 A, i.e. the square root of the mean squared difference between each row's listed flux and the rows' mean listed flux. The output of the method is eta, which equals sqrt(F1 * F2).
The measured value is 1.67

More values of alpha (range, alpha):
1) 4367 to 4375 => 74.9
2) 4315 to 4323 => 74.4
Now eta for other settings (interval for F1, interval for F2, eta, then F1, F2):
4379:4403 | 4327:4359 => 1.38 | 0.20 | 9.67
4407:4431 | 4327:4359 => 1.18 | 0.14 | 9.67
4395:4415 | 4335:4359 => 1.43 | 0.22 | 9.32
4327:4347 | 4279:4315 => 3.44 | 1.28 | 9.27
